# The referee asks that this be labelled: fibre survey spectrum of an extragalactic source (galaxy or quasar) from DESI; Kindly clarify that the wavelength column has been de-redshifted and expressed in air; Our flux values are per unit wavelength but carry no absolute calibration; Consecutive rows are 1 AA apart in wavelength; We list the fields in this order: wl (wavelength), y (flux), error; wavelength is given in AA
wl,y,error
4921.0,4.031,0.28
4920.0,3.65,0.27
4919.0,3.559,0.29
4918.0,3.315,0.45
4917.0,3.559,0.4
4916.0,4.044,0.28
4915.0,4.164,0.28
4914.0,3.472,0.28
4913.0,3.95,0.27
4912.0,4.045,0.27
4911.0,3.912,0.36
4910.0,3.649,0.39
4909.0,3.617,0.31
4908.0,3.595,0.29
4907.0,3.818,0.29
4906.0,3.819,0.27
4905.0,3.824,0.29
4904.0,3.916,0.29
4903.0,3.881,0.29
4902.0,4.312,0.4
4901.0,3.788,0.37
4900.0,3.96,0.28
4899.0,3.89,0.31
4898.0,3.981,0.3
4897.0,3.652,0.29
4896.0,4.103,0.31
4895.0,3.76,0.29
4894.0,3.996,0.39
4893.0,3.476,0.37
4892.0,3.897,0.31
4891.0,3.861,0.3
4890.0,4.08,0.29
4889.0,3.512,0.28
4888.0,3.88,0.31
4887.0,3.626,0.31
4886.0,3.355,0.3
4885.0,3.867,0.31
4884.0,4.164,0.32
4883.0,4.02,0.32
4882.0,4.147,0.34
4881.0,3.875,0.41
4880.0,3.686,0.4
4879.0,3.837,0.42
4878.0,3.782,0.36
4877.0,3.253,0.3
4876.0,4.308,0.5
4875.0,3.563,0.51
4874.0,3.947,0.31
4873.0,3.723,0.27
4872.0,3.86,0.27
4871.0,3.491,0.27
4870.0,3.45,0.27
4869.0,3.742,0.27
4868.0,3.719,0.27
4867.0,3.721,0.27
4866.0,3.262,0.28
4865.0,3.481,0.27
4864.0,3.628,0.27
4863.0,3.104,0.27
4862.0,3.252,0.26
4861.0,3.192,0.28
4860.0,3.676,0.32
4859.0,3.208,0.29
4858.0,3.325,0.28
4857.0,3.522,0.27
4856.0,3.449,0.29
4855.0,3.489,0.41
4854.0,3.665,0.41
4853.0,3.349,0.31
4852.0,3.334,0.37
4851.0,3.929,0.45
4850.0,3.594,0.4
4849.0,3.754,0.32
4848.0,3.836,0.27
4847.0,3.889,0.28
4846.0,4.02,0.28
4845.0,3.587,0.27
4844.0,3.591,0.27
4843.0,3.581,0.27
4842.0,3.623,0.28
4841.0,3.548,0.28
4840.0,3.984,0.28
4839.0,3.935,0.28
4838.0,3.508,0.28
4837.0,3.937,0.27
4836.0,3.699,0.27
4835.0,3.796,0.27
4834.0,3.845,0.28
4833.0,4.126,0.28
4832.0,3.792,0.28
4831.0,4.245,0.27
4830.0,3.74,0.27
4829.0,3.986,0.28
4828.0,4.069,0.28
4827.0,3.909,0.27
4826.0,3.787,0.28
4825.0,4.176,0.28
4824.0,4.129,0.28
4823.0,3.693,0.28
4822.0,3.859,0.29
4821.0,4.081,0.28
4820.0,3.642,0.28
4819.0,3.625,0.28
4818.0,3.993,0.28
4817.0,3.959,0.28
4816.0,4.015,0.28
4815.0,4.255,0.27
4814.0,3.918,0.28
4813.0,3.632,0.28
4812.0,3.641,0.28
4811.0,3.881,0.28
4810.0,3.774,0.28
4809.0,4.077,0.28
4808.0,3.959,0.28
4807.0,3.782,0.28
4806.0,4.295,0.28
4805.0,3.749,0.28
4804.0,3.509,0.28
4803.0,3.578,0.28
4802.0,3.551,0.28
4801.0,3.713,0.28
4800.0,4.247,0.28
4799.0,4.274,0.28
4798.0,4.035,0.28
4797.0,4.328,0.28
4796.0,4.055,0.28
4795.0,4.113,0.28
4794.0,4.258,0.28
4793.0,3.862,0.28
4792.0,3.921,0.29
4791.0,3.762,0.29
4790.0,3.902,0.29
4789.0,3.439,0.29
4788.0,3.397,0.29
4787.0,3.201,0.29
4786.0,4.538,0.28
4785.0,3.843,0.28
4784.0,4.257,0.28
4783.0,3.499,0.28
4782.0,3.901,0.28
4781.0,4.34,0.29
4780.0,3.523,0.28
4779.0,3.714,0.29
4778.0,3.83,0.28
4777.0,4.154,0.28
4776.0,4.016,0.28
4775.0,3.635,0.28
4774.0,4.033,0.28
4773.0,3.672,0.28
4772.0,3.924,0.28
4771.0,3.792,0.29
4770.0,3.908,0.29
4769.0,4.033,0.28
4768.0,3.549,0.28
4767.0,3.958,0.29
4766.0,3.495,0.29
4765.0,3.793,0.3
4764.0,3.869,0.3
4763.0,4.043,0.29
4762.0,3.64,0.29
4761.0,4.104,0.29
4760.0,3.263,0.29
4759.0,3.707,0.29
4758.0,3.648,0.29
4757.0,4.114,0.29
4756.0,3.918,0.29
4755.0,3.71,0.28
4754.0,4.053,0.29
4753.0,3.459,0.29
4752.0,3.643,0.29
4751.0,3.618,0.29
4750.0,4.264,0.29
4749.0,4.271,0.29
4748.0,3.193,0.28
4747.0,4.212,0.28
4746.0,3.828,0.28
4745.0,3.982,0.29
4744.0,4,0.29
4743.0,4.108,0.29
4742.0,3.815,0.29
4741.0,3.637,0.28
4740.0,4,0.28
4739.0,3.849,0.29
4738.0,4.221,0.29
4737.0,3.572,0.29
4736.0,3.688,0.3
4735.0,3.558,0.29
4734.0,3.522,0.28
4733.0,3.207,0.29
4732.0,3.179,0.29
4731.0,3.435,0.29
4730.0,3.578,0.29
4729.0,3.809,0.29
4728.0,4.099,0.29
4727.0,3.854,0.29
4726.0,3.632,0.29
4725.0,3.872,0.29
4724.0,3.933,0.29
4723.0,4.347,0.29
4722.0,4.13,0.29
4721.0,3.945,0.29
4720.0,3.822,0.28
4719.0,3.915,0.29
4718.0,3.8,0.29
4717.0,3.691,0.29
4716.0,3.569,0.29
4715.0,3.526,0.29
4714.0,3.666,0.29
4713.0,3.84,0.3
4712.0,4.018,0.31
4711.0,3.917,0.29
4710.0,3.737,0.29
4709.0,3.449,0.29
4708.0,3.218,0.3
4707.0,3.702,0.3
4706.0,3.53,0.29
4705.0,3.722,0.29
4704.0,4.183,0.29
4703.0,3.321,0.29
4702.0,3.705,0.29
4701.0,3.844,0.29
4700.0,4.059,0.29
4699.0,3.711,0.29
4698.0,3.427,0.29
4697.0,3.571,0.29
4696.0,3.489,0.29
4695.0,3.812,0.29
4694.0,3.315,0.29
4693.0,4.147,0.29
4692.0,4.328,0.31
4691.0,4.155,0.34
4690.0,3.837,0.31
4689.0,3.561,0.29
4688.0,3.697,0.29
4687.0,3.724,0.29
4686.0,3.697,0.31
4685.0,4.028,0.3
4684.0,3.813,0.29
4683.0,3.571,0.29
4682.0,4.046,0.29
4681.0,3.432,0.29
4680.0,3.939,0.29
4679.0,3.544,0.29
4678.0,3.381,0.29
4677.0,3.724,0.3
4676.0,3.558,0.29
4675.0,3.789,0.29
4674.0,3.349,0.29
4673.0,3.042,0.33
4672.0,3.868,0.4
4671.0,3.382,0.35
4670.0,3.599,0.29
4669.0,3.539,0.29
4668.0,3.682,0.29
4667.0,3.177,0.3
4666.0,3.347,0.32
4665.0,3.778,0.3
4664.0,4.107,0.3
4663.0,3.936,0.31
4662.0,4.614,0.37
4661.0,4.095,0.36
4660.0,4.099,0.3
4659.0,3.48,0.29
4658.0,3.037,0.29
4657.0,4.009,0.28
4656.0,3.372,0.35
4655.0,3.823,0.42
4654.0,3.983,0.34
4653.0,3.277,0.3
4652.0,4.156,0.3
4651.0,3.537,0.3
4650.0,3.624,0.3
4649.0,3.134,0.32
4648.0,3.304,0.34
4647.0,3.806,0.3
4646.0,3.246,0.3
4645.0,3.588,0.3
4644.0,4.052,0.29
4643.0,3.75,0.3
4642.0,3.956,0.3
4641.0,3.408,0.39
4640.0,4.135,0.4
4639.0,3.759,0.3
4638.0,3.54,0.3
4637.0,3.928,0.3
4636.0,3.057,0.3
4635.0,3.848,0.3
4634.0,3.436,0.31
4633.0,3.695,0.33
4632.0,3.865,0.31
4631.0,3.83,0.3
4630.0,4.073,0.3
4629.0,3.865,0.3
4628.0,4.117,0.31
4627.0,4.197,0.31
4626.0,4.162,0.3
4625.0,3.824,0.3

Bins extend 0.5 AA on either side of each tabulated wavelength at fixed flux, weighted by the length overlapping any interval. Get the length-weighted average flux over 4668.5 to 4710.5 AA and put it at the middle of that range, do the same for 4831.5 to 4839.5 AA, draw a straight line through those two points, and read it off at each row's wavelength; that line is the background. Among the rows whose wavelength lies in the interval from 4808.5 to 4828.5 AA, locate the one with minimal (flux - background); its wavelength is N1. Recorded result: 4819.0 AA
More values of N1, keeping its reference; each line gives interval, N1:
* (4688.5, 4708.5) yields 4708.0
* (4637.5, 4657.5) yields 4649.0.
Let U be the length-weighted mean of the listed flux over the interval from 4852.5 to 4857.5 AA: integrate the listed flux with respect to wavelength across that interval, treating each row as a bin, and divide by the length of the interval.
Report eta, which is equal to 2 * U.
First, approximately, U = 3.49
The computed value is 7.0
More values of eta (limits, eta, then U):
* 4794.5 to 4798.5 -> 8.3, 4.13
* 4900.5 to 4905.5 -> 7.9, 3.94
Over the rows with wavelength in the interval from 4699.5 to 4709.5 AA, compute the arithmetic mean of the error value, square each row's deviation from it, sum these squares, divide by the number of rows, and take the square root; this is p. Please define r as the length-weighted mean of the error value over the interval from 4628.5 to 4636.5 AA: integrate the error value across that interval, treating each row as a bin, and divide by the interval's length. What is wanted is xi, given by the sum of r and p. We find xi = 0.310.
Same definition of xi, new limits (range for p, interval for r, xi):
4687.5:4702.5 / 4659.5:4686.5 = 0.322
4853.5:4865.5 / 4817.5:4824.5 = 0.332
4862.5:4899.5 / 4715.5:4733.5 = 0.350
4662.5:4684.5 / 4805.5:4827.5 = 0.306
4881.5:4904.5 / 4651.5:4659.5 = 0.355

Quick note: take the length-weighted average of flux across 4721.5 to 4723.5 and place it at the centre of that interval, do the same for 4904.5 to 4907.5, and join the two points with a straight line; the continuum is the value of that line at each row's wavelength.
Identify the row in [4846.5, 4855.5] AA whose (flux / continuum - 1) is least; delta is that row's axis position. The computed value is 4852.0 AA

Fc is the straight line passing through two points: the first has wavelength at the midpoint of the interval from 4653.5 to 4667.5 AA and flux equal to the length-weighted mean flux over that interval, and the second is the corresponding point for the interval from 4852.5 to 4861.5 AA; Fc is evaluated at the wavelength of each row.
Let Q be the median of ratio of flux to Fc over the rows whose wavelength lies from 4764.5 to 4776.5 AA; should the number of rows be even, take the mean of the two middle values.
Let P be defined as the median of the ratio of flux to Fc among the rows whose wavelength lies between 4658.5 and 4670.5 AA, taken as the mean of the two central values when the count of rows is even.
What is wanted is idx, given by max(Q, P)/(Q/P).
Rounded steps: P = 0.99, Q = 1.07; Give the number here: 0.99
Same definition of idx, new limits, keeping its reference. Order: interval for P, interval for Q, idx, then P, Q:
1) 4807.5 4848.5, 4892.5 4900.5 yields 1.11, 1.11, 1.17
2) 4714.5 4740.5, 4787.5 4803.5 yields 1.04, 1.04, 1.10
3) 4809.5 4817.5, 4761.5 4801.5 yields 1.13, 1.11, 1.09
